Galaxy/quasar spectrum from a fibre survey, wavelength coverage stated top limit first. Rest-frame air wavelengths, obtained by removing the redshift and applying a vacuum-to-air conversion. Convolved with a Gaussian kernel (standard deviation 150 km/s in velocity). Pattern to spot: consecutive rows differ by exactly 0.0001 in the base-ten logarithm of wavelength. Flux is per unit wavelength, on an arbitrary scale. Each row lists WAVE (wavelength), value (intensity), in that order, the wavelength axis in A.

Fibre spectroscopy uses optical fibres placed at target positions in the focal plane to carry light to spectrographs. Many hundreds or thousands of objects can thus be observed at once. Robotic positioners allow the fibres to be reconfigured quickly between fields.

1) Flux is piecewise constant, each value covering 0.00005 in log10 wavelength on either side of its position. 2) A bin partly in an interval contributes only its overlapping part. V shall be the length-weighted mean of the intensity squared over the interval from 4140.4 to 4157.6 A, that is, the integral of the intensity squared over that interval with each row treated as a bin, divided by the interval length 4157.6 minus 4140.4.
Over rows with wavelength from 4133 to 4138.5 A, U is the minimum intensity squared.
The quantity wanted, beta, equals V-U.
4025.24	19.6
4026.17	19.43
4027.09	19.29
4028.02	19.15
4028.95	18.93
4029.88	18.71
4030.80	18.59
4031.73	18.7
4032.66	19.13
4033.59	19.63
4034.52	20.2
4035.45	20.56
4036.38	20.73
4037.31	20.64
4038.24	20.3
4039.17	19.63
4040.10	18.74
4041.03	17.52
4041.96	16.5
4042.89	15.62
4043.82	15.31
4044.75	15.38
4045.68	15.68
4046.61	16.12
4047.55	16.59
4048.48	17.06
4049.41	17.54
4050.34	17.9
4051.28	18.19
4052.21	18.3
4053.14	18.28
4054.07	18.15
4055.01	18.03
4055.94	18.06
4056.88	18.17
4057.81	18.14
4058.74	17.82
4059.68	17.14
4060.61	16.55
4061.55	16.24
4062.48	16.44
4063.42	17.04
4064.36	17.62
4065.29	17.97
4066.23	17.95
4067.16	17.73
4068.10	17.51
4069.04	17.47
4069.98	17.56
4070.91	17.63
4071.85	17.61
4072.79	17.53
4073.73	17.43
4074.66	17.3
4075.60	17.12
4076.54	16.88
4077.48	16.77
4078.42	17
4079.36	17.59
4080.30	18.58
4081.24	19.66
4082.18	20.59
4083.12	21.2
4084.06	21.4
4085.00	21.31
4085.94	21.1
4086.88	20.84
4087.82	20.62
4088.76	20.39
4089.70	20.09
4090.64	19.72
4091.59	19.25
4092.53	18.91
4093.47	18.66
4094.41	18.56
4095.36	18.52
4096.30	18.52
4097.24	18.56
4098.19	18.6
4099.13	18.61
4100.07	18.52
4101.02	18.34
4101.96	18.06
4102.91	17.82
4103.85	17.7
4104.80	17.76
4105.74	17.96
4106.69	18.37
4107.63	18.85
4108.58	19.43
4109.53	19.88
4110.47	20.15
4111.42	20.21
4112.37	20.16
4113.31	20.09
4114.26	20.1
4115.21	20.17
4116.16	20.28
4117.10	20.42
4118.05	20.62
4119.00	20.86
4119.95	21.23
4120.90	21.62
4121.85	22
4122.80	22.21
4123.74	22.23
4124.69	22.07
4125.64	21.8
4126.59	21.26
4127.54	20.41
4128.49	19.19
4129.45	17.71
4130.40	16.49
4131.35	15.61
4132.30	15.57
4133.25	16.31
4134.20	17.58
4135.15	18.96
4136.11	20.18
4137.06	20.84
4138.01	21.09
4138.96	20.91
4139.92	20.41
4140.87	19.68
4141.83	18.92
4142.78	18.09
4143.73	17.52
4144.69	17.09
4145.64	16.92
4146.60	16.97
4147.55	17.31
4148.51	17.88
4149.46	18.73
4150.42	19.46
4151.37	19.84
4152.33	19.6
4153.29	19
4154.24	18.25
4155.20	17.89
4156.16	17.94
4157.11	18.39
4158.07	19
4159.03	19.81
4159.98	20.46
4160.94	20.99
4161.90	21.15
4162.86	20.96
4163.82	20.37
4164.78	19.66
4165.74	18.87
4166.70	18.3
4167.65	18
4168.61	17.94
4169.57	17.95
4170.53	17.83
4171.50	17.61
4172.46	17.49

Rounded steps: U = 266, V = 336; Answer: 70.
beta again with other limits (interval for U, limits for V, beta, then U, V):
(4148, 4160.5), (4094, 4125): 68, 320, 388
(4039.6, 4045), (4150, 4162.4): 142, 234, 376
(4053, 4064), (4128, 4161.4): 84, 264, 348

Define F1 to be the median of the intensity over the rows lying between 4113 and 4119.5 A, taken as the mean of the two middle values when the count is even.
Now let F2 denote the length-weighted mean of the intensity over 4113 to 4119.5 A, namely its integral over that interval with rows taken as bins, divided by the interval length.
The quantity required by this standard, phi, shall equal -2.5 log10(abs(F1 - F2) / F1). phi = 6.04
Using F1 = 20.3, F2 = 20.4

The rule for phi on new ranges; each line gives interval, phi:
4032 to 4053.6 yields 5.45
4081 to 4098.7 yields 5.75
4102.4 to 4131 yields 4.90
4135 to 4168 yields 5.39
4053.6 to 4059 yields 7.56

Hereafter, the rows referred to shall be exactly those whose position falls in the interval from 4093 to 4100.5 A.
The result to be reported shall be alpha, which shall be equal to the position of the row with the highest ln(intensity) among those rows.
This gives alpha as 4093.47 A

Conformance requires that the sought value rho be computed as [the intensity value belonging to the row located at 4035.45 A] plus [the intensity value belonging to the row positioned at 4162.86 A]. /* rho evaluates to 42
